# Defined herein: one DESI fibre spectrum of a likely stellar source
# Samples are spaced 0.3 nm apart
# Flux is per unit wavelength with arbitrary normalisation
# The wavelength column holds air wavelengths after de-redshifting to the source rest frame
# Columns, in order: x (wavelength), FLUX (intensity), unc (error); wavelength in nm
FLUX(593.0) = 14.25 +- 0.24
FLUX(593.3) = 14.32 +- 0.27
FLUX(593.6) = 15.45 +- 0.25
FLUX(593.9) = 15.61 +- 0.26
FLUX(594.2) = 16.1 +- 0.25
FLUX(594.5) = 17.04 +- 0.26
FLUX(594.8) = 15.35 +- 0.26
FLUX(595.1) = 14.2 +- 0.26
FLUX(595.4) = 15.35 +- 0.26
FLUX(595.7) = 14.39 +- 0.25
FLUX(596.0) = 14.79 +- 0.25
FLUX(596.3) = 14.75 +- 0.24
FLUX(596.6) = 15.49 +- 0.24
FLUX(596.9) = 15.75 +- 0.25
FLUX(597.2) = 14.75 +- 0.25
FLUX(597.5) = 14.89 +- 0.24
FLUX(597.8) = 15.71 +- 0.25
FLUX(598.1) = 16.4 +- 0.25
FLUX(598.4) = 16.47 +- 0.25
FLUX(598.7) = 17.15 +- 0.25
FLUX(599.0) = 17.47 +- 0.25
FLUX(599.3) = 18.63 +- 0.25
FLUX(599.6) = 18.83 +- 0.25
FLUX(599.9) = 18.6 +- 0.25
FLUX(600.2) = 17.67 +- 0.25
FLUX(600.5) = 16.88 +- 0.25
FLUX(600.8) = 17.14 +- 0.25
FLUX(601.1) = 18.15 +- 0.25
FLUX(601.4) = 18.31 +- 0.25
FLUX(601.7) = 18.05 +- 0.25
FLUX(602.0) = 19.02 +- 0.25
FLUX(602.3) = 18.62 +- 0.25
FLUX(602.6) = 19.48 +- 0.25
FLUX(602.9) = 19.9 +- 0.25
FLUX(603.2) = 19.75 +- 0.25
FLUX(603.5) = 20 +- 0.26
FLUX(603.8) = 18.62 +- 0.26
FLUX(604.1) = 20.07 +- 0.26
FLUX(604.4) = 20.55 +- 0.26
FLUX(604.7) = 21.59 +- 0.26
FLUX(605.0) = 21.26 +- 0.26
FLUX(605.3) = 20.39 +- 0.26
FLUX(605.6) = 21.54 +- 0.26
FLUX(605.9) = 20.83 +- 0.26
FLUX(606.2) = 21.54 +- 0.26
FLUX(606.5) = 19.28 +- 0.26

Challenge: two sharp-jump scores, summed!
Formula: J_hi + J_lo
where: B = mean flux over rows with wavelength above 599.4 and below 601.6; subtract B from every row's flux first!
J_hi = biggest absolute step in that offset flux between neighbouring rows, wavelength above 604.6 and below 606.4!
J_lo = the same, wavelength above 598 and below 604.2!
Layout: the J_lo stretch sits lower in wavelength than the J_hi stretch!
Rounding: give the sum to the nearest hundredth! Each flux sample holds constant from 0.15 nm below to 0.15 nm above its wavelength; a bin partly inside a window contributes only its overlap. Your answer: 2.60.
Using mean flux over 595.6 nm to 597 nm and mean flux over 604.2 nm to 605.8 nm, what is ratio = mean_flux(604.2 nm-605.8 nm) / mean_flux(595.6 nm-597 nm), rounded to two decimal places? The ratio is 1.40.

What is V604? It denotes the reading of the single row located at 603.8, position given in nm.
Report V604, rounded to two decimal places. 18.62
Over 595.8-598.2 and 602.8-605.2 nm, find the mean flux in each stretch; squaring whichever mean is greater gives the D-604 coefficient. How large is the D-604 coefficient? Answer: 409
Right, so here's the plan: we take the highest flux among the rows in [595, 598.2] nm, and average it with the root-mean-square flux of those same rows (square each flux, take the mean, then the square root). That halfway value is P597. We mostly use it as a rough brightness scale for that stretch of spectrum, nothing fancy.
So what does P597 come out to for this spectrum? 15.8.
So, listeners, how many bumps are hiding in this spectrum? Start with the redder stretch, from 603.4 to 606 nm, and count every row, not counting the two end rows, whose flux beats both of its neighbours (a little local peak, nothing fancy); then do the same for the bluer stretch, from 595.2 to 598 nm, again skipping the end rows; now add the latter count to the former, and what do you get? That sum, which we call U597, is 4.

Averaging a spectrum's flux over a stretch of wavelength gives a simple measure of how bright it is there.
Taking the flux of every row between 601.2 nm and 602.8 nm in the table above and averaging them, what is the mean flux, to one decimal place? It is 18.7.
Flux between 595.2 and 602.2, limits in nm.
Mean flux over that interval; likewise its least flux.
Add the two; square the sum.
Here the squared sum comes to 968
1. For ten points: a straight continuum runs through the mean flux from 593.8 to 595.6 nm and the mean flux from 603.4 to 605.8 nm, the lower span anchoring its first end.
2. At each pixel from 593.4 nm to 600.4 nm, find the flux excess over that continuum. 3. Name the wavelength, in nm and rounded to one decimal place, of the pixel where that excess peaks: 594.5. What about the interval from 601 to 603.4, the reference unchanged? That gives 602.9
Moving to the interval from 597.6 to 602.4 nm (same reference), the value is 599.6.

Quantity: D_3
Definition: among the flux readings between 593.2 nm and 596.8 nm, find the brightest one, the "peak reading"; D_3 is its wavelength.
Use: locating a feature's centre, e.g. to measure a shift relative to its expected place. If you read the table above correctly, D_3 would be 594.5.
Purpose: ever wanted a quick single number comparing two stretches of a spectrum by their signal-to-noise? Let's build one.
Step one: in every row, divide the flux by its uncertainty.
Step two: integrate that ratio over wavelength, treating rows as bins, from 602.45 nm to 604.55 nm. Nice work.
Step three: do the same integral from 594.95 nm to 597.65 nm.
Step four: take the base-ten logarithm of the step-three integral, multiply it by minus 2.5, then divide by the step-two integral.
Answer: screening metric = -0.0340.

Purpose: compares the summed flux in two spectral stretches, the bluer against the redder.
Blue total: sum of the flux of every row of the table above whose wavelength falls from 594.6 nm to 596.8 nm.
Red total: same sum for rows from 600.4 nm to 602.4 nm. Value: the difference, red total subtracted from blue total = -22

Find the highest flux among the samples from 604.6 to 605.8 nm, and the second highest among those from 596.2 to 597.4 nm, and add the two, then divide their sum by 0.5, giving 74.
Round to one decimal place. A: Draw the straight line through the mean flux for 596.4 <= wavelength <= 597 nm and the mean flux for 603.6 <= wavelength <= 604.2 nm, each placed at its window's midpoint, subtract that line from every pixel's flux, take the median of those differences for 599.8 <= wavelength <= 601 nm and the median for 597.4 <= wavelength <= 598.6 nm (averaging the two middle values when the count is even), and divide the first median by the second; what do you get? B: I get 0.7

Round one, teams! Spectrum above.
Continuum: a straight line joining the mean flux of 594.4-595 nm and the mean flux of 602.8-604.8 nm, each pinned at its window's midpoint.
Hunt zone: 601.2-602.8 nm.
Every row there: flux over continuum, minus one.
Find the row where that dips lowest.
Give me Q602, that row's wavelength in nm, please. 601.7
